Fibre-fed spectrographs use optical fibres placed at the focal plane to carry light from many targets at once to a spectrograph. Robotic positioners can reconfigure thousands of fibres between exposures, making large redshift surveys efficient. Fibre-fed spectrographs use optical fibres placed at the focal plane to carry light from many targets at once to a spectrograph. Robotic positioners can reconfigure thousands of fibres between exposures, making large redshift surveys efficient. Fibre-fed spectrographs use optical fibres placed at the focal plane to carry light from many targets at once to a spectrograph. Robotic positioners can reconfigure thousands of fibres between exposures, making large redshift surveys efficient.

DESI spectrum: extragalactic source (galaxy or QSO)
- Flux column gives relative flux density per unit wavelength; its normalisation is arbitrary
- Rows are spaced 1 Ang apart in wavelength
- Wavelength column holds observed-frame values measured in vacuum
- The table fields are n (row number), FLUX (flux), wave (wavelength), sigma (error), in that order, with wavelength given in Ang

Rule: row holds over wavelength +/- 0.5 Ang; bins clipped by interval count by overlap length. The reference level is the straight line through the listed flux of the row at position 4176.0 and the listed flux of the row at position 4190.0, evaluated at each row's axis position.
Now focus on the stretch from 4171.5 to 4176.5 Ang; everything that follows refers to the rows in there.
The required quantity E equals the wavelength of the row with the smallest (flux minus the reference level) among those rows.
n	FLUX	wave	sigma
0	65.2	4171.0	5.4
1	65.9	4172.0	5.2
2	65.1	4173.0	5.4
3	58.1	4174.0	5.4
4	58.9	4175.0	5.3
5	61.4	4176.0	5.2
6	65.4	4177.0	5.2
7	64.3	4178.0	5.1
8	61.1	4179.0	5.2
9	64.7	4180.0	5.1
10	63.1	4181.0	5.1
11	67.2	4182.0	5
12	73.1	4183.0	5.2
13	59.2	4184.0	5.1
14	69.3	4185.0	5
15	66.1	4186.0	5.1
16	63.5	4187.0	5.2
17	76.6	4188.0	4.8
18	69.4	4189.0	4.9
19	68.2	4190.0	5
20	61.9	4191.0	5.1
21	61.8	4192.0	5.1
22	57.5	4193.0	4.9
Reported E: 4174.0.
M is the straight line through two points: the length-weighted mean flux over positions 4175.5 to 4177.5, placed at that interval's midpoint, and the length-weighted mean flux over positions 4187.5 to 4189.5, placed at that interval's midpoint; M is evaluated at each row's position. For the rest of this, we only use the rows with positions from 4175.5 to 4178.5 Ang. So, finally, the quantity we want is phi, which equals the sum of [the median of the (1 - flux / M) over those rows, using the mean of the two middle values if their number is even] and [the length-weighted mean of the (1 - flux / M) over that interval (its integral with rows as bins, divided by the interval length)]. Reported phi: 0.006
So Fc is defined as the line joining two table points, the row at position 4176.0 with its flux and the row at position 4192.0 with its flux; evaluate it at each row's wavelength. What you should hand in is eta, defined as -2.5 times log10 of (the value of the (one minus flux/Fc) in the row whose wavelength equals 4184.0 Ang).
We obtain 3.5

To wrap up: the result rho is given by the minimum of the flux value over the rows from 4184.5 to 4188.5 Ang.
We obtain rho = 63.5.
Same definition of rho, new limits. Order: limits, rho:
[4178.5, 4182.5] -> 61.1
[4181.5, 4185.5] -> 59.2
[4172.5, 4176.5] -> 58.1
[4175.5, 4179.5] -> 61.1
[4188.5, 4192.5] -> 61.8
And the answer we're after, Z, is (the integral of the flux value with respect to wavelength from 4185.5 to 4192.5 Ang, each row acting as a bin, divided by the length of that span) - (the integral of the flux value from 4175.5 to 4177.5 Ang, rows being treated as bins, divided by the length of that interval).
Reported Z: 3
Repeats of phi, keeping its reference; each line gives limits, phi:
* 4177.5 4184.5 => 0.057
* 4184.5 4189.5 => 0.094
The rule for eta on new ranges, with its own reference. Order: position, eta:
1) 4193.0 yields 2.9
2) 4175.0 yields 3.5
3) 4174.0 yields 3.2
